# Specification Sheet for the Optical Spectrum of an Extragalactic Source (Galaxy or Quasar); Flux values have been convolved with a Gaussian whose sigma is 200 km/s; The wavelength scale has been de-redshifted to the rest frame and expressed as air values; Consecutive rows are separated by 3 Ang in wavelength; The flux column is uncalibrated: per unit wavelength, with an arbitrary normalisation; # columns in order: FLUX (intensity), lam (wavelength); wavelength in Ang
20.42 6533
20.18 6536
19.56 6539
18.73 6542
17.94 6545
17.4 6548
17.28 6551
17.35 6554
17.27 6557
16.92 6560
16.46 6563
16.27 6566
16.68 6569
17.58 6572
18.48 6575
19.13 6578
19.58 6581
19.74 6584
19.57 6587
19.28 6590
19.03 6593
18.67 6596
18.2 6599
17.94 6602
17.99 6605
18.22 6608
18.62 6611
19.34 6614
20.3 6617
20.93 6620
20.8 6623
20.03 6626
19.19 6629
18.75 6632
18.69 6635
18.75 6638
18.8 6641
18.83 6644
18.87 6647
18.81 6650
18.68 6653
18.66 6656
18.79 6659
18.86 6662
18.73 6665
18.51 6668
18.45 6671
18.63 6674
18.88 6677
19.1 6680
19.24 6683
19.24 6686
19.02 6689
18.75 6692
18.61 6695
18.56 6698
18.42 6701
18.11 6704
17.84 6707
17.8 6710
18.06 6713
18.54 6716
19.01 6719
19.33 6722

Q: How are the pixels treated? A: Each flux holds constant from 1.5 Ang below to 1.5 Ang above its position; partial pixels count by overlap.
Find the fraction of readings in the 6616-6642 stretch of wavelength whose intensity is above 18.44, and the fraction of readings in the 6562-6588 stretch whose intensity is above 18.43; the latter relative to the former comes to 0.6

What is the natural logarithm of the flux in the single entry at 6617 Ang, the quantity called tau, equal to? 3.01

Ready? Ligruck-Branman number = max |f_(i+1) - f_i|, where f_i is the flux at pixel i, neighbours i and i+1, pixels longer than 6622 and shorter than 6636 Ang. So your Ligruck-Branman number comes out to 0.84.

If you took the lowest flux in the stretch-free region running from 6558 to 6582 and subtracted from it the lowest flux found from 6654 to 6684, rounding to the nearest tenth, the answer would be -2.2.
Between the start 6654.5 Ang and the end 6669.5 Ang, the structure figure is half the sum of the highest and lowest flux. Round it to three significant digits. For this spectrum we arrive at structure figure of 18.7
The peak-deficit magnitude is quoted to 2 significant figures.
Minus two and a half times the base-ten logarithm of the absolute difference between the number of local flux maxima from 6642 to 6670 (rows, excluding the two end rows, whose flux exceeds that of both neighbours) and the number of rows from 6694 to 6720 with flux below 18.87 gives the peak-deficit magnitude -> -1.9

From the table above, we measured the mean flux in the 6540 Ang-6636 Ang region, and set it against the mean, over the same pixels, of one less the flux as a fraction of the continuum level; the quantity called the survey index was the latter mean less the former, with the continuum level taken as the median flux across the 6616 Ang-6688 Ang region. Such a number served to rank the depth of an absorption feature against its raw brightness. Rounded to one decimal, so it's -18.5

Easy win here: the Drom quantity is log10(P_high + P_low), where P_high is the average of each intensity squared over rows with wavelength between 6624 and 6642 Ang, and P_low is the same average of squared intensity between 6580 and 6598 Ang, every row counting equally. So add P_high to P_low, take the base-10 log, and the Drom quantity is 2.867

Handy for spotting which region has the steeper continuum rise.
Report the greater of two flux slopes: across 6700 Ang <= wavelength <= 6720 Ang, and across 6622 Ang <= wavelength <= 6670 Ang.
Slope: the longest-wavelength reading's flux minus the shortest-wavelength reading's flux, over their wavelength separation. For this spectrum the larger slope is 0.033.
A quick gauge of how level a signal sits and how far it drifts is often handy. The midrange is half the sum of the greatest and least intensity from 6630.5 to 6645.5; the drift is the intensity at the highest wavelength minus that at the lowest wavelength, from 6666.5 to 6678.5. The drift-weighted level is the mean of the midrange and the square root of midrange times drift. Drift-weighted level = 10.7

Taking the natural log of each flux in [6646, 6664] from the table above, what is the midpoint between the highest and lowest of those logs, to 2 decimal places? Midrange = 2.93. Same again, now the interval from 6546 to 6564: 2.83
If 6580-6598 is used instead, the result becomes 2.95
